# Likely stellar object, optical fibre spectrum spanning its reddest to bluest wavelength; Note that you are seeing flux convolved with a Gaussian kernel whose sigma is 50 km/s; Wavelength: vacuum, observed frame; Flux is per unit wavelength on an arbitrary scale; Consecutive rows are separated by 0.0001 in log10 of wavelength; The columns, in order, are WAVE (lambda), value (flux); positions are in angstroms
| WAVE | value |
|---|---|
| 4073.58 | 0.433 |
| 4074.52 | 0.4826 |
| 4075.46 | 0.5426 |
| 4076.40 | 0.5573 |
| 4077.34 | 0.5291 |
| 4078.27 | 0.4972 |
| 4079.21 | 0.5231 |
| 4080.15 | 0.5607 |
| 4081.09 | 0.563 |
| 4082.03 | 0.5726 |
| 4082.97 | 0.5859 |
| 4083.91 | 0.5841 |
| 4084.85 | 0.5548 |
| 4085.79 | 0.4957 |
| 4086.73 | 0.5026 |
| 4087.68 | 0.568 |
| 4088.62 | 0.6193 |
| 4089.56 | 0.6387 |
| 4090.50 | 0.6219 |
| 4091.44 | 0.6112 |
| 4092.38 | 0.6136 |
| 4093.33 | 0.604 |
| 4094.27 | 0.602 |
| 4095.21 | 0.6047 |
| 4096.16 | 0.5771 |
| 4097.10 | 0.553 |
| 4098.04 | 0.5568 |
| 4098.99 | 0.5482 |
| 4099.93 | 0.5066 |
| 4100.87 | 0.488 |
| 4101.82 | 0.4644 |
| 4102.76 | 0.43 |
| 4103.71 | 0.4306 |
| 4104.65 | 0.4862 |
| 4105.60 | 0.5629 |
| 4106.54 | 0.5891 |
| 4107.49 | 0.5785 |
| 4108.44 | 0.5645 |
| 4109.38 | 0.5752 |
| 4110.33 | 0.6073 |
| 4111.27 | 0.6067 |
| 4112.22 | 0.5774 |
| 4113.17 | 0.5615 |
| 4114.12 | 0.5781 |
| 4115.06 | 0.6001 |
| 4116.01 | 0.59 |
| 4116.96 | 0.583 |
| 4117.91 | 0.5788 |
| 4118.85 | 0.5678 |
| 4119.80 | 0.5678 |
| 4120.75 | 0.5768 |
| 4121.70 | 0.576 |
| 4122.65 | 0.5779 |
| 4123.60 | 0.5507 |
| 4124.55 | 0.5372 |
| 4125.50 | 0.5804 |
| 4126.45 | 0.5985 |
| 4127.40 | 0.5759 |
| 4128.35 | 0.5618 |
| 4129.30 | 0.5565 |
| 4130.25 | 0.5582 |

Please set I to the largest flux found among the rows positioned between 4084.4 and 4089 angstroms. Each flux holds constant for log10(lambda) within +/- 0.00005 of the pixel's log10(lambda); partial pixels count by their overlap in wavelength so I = 0.6193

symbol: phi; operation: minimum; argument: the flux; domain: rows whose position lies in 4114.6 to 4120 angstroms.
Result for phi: 0.5678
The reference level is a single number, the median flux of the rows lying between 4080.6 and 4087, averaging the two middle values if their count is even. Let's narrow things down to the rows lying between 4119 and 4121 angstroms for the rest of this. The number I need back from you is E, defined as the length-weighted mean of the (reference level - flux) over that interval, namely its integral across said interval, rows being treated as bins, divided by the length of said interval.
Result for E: -0.01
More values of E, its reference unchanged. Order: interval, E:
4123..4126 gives 0.01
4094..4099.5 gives -0.01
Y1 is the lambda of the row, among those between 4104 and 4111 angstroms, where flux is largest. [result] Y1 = 4110.33 angstroms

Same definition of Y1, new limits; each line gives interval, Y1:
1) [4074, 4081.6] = 4081.09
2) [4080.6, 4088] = 4082.97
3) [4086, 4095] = 4089.56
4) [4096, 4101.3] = 4096.16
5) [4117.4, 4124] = 4117.91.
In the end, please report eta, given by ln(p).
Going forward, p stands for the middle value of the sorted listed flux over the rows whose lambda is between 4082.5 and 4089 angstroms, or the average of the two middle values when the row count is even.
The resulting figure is -0.57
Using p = 0.568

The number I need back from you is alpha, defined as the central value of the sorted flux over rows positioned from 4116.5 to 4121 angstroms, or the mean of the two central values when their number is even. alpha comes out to 0.577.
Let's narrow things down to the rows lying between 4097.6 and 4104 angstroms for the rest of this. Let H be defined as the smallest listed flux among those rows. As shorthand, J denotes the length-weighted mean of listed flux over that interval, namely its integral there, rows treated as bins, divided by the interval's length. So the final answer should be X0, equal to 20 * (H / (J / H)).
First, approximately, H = 0.43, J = 0.490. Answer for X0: 8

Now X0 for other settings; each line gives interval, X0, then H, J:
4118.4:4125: 10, 0.5372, 0.564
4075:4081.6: 9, 0.4972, 0.540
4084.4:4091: 9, 0.4957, 0.572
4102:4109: 7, 0.43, 0.519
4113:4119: 11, 0.5615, 0.582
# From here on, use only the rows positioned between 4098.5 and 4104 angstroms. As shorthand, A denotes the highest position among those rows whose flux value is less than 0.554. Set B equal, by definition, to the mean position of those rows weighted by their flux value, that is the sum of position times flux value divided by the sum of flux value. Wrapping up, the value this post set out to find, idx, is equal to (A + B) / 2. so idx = 4102.5 angstroms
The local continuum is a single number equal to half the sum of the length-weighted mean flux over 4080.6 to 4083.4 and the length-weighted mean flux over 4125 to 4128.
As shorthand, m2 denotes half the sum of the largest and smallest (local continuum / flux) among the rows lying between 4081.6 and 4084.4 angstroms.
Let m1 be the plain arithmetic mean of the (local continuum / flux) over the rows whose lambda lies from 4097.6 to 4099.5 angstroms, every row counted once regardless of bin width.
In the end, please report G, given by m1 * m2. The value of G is 1.05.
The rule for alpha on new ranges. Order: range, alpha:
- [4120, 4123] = 0.577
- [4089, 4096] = 0.611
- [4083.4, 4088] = 0.555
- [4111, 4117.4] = 0.583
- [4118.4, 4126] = 0.572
